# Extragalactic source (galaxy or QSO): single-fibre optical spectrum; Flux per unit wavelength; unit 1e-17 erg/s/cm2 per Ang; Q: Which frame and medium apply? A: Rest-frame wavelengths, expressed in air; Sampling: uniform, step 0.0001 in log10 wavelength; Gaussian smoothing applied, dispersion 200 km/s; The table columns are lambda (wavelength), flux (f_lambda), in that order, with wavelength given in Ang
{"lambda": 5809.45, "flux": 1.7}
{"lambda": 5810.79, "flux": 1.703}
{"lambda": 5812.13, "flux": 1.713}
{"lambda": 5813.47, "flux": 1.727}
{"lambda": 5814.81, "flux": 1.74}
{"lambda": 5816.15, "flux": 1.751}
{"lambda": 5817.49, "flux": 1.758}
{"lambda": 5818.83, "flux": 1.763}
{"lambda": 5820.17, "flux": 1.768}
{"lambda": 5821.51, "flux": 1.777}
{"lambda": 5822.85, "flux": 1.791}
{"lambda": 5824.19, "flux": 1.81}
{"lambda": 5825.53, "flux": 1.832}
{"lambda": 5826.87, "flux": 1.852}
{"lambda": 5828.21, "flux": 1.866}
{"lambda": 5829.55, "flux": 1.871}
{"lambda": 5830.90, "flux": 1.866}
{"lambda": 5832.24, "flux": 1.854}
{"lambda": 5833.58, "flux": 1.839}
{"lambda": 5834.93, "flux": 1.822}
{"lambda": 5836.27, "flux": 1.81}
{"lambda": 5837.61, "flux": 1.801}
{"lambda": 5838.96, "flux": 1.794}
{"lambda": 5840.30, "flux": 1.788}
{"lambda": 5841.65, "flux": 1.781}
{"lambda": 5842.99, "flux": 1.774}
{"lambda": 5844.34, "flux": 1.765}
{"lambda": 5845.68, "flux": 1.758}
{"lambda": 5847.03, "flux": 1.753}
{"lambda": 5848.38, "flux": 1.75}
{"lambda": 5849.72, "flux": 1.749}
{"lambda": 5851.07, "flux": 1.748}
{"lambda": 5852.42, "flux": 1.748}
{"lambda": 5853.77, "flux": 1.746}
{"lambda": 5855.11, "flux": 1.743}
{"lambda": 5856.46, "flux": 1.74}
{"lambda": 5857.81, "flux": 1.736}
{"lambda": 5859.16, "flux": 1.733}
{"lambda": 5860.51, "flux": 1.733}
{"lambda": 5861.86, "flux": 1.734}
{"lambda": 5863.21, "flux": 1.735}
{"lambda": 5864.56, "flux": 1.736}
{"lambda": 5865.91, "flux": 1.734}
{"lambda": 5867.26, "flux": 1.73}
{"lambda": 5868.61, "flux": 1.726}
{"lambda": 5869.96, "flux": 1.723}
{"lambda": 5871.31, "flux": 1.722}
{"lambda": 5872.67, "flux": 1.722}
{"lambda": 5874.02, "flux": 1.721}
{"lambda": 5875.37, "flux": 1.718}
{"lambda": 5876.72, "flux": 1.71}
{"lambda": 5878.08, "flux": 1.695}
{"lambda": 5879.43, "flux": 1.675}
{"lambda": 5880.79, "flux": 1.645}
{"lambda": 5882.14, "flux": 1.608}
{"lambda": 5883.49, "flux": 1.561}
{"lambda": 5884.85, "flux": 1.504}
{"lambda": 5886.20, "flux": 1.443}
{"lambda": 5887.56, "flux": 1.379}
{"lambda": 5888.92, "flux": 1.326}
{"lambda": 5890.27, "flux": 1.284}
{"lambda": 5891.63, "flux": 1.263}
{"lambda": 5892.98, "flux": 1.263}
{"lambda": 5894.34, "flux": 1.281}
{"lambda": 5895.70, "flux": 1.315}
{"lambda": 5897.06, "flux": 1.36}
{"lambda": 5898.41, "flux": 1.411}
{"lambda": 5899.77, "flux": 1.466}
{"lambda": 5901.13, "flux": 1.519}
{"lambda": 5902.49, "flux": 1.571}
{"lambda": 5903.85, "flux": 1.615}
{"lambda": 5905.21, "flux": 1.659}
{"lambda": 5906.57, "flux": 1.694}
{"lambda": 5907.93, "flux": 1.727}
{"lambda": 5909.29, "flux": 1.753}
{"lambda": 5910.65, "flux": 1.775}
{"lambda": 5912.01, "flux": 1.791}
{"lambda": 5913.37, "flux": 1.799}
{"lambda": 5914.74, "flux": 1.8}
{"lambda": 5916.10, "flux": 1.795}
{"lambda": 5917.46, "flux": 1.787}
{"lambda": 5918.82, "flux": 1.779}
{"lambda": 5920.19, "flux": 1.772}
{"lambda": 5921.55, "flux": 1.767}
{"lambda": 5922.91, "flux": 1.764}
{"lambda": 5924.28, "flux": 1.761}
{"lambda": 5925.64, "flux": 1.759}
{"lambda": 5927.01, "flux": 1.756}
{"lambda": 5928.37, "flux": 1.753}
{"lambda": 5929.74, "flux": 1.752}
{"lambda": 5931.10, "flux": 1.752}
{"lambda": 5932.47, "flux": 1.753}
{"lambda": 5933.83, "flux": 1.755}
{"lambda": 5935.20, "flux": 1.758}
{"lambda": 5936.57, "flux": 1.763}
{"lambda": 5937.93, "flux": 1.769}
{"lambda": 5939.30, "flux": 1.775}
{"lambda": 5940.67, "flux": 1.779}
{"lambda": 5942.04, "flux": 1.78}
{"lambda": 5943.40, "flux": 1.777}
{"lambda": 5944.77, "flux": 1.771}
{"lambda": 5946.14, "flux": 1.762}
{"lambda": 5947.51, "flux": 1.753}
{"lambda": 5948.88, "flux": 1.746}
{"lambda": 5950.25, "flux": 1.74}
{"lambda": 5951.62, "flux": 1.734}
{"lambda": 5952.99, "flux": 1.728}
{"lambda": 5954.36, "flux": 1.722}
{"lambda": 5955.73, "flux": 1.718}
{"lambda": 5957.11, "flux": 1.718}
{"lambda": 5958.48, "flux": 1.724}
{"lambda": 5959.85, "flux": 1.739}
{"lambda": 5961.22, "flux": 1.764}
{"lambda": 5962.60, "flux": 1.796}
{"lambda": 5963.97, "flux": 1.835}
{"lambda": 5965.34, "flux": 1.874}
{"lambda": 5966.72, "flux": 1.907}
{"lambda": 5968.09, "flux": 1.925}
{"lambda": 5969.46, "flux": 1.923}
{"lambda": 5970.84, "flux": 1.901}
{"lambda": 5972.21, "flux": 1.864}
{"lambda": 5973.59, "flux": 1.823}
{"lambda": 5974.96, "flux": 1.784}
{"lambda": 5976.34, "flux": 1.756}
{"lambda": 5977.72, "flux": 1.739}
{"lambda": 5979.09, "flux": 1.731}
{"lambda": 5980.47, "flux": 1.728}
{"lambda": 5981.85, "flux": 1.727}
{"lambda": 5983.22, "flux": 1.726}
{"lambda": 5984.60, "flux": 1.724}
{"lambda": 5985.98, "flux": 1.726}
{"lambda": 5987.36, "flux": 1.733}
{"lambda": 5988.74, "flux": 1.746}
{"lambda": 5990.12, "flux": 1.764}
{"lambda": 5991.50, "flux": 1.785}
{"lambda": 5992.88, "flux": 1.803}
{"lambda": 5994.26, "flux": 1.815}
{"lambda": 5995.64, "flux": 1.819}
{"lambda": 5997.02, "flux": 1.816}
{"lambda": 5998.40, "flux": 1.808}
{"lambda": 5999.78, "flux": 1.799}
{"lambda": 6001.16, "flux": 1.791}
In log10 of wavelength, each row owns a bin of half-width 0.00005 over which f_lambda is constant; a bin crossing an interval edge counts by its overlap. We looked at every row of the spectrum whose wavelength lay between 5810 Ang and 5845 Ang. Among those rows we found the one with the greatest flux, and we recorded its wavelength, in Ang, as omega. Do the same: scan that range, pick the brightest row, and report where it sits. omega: 5829.55 Ang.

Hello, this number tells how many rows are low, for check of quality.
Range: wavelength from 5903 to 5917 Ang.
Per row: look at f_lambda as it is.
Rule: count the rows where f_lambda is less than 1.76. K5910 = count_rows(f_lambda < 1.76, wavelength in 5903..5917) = 5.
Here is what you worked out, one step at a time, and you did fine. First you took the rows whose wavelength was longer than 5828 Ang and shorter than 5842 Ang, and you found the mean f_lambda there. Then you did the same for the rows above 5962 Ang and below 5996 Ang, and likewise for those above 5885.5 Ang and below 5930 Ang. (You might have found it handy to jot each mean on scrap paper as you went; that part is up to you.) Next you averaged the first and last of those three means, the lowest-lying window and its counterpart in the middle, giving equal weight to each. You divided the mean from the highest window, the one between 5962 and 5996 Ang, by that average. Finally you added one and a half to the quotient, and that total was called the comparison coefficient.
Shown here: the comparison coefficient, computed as 2.55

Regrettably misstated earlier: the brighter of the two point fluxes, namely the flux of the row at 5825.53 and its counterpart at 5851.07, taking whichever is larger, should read 1.83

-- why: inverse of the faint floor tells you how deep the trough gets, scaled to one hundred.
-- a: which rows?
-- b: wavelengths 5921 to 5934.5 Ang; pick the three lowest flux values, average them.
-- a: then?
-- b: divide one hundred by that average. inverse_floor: 57.1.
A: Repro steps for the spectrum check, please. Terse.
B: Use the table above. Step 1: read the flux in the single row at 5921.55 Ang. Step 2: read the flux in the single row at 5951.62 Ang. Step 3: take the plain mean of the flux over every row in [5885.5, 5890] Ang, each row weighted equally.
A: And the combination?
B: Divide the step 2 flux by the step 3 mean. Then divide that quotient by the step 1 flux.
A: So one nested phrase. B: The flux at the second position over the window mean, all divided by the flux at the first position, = 0.71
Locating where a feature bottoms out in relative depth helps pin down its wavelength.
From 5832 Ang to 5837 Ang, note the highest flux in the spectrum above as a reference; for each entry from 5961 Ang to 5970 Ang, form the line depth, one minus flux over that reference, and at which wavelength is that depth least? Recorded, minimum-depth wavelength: 5968.09 Ang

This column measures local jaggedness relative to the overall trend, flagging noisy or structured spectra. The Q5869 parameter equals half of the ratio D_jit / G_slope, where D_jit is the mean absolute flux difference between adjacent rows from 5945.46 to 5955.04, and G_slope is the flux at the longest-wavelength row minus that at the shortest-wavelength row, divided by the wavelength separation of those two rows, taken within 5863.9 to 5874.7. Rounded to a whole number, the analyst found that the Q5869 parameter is -2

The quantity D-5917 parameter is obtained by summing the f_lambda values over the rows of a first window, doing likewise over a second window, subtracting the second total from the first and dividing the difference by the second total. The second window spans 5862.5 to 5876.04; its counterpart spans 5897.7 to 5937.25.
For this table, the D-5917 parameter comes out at 1.9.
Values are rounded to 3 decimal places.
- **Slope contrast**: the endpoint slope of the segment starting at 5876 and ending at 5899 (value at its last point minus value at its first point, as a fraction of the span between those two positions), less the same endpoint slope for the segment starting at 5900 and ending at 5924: -0.025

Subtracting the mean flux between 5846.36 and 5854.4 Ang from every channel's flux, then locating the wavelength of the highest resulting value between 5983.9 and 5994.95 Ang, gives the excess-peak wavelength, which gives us 5994.26 Ang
